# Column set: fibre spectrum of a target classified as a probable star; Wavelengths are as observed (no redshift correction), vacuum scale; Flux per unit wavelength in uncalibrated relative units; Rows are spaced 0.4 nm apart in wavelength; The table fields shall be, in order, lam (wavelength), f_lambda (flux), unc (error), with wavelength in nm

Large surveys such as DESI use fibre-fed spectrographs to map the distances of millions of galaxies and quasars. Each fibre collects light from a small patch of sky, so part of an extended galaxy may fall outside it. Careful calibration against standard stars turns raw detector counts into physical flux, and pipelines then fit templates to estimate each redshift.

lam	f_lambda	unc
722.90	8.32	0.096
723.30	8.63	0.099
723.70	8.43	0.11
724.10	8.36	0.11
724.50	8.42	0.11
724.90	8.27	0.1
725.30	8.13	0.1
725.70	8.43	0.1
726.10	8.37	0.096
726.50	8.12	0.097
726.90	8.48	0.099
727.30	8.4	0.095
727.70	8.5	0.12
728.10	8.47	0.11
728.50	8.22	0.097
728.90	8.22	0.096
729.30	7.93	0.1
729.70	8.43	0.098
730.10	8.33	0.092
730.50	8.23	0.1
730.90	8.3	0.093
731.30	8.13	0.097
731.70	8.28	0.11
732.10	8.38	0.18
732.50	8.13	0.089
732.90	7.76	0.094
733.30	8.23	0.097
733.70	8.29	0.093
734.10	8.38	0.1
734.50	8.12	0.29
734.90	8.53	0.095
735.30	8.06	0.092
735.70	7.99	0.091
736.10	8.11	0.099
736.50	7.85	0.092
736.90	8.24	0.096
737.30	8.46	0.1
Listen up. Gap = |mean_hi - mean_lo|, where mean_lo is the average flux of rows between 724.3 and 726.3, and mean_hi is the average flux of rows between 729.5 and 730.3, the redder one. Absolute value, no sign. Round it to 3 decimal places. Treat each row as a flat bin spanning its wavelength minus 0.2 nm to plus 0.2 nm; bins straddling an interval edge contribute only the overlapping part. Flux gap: 0.056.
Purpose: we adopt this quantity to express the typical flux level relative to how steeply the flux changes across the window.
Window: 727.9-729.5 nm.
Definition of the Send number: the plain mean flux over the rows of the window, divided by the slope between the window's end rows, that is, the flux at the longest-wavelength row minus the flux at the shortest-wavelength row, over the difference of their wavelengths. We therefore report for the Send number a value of -18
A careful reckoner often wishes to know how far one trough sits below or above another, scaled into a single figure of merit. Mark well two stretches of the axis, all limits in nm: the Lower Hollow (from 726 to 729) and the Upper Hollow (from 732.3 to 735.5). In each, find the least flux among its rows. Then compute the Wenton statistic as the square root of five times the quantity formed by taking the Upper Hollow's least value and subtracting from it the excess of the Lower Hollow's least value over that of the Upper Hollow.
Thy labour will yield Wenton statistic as 6.08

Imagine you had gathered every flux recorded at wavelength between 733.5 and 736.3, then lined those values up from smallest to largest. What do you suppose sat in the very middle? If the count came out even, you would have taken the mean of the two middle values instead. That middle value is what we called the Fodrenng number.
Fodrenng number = 8.12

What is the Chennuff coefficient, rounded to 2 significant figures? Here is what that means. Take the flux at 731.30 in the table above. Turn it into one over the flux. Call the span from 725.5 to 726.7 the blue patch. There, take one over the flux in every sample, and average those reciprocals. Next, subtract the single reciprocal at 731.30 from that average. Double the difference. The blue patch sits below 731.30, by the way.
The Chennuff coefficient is -0.0052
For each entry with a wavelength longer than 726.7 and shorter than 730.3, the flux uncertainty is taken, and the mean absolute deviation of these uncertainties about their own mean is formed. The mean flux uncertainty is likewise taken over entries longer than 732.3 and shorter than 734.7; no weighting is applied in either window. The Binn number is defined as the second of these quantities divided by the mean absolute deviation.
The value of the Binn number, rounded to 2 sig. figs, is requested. 20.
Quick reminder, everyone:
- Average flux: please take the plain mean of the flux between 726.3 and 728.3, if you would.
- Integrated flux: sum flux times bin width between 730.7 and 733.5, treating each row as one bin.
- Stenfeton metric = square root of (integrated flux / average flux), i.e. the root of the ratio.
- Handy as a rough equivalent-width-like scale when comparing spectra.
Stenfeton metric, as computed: 1.7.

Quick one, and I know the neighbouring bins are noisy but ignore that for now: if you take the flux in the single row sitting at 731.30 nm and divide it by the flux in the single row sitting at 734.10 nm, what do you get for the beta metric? 0.97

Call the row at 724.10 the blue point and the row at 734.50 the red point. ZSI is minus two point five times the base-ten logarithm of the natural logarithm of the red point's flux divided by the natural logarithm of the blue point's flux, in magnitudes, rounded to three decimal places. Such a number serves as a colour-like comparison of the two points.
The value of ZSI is 0.015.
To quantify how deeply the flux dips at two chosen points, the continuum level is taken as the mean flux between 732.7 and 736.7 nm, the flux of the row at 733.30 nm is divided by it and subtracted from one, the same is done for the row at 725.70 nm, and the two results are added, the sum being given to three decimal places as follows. -0.049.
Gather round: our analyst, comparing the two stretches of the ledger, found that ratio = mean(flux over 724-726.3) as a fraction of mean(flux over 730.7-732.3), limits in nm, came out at 1.01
